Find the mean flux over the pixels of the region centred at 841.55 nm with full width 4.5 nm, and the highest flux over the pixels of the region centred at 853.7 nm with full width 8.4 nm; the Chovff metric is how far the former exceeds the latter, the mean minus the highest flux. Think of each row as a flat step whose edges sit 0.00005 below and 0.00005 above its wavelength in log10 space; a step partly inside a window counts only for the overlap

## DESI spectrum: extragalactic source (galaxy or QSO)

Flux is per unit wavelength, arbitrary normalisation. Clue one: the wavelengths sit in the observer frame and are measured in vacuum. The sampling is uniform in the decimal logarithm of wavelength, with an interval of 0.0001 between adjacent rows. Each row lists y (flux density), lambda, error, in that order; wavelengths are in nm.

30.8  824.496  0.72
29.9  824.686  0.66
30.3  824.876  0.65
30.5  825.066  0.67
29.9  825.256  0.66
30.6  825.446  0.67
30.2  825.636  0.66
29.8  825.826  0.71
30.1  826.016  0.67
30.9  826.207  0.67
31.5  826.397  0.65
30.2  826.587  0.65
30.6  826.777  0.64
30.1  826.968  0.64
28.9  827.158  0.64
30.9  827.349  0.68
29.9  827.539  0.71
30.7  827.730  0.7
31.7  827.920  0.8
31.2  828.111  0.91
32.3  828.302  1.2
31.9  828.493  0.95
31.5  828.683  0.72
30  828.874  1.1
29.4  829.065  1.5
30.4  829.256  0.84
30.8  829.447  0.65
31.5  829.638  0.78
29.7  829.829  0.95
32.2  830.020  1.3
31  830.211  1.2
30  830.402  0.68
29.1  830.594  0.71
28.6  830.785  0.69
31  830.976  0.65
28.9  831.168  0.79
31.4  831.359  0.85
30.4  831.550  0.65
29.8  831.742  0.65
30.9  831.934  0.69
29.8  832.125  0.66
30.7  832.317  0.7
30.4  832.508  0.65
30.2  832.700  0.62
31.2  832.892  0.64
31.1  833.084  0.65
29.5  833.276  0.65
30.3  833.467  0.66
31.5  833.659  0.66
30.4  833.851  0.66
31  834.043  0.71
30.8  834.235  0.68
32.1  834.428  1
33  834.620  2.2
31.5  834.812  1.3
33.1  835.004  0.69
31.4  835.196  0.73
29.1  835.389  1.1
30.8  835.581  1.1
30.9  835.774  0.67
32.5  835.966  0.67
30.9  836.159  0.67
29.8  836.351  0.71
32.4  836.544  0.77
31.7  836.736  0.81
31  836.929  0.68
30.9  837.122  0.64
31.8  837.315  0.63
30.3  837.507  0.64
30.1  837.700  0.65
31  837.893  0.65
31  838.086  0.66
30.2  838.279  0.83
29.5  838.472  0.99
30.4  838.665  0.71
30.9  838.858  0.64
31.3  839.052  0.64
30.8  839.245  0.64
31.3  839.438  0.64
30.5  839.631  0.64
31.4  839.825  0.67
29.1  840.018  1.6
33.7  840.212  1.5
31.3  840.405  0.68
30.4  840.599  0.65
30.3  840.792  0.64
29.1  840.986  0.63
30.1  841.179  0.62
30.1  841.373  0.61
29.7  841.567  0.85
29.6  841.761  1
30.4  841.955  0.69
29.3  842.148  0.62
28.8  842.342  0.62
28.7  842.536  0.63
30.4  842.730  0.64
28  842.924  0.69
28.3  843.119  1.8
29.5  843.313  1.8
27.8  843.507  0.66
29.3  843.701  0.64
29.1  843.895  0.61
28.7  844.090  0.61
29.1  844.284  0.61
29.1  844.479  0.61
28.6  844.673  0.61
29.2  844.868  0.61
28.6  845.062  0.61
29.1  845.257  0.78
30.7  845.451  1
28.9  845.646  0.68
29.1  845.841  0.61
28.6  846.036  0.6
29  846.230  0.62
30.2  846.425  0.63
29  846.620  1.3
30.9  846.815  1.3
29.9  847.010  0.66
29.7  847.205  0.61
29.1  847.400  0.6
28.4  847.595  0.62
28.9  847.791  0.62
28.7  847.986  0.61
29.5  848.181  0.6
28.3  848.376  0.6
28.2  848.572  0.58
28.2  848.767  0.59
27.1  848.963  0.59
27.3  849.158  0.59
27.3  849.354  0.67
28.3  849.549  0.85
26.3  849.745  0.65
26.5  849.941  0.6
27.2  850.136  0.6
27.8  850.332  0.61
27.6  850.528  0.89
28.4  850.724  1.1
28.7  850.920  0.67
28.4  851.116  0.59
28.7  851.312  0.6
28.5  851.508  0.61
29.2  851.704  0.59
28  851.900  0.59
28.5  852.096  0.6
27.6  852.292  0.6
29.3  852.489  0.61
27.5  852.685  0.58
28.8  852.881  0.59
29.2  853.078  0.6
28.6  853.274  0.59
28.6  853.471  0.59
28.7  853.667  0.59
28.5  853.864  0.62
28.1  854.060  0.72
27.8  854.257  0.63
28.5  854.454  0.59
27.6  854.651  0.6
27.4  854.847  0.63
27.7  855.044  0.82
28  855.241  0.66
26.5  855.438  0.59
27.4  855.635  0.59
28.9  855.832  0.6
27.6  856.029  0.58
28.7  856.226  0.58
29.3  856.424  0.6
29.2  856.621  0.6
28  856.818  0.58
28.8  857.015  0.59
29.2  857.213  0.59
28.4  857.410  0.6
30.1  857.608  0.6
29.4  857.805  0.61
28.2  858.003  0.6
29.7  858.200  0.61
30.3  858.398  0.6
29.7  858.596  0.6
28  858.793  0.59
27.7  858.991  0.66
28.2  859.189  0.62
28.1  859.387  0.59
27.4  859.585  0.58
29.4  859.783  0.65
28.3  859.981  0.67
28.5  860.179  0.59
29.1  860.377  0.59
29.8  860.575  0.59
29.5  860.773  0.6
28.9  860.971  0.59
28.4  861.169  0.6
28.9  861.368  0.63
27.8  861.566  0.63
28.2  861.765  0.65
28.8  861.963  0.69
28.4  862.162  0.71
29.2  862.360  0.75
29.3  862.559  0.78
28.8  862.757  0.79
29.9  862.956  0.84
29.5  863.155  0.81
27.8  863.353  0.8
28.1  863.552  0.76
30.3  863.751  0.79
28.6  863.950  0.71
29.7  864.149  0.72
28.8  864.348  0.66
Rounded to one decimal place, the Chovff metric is -0.2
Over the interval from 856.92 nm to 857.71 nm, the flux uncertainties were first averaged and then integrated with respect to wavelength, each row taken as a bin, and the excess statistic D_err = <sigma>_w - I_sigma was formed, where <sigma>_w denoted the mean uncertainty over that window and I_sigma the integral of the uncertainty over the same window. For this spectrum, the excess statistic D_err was 0.125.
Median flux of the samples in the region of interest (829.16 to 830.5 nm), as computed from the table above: 30.8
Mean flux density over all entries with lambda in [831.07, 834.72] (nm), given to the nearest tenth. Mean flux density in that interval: 30.7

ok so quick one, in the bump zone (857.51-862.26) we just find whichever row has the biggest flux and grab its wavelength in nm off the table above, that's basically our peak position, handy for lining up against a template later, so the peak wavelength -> 858.398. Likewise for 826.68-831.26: 828.302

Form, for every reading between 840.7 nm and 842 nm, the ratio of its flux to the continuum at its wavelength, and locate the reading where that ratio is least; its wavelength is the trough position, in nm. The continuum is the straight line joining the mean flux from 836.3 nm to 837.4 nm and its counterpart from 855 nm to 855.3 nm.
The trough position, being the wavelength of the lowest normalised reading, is 840.986 nm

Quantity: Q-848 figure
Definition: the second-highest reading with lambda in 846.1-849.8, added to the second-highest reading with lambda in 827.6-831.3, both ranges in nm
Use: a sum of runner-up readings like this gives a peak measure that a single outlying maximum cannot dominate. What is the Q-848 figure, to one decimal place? 62.4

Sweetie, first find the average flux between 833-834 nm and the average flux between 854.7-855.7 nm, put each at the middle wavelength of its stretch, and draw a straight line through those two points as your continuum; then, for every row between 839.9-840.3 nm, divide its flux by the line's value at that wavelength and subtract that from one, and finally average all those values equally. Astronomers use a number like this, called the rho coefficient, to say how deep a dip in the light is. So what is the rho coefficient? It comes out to -0.06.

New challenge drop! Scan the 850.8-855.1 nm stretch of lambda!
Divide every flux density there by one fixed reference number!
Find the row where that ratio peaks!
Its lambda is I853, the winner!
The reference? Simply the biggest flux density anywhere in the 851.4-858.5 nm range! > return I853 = 852.489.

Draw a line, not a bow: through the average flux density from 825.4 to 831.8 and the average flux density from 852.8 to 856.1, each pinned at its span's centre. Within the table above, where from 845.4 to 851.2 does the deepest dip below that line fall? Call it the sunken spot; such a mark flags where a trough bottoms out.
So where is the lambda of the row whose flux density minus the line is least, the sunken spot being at 849.745 nm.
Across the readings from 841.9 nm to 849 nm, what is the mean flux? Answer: 29.0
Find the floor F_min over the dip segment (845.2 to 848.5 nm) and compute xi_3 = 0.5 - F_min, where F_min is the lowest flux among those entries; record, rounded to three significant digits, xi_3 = -27.8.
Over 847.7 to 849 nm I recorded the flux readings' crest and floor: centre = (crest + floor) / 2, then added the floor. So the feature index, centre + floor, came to 55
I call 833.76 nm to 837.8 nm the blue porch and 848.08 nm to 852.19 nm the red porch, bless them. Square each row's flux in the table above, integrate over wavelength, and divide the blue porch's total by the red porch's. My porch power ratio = 1.2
